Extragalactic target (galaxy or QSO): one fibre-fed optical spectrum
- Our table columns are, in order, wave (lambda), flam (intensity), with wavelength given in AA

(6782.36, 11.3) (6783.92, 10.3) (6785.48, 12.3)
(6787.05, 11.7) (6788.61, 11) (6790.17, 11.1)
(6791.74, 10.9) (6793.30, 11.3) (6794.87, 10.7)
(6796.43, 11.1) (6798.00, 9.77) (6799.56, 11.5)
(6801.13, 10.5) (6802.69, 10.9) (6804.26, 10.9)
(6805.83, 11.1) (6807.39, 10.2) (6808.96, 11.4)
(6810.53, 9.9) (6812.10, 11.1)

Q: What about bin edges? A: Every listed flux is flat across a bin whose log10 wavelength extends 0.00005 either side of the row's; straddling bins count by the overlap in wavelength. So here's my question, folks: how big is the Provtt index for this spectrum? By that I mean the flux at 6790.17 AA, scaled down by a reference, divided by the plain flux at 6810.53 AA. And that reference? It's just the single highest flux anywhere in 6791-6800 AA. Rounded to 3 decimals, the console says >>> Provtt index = 0.097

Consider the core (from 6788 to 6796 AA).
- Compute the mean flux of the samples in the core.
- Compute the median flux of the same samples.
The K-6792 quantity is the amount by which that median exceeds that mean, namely 0.00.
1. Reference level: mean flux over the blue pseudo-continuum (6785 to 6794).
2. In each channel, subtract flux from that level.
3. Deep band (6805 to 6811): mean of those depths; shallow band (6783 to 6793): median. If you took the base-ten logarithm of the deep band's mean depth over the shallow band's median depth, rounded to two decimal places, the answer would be 0.34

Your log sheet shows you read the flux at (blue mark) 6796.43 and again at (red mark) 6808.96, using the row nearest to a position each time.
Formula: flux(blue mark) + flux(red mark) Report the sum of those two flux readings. 22.5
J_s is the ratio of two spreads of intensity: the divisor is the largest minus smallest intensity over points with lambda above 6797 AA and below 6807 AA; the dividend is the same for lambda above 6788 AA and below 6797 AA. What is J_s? 0.3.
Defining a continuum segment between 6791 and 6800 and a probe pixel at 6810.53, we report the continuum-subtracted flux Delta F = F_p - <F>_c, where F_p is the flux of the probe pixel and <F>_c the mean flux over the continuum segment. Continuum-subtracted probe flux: -1.0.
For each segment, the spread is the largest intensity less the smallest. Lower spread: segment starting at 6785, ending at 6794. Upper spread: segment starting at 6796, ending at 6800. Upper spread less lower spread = 0.3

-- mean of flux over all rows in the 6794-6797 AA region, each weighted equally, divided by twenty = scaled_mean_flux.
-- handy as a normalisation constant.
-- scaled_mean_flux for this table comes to 0.545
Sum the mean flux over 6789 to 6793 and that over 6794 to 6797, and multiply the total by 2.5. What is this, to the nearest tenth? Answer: 54.8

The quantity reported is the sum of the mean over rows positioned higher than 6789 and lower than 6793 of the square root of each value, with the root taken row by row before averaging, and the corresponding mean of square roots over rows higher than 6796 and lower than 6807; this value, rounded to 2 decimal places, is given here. 6.61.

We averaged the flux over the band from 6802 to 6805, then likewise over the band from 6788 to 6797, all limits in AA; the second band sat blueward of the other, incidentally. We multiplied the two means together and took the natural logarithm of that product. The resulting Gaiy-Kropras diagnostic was 4.79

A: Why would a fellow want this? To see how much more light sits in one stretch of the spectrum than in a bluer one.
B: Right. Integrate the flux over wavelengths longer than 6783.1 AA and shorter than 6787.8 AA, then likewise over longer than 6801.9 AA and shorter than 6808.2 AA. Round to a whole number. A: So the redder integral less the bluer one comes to 14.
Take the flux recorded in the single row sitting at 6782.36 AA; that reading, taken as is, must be 11.3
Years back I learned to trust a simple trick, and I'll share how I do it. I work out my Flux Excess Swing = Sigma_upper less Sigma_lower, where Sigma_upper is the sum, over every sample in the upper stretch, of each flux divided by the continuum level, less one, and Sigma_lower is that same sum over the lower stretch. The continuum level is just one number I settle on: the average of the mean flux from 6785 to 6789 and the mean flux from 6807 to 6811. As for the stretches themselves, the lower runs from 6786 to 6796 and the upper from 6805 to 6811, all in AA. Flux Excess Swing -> -0.17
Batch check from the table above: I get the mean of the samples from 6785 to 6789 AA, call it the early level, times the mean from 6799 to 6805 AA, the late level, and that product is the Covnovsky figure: 128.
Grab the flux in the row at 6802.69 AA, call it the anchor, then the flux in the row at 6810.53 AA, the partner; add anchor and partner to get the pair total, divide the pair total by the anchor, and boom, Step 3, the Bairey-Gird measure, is 1.91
